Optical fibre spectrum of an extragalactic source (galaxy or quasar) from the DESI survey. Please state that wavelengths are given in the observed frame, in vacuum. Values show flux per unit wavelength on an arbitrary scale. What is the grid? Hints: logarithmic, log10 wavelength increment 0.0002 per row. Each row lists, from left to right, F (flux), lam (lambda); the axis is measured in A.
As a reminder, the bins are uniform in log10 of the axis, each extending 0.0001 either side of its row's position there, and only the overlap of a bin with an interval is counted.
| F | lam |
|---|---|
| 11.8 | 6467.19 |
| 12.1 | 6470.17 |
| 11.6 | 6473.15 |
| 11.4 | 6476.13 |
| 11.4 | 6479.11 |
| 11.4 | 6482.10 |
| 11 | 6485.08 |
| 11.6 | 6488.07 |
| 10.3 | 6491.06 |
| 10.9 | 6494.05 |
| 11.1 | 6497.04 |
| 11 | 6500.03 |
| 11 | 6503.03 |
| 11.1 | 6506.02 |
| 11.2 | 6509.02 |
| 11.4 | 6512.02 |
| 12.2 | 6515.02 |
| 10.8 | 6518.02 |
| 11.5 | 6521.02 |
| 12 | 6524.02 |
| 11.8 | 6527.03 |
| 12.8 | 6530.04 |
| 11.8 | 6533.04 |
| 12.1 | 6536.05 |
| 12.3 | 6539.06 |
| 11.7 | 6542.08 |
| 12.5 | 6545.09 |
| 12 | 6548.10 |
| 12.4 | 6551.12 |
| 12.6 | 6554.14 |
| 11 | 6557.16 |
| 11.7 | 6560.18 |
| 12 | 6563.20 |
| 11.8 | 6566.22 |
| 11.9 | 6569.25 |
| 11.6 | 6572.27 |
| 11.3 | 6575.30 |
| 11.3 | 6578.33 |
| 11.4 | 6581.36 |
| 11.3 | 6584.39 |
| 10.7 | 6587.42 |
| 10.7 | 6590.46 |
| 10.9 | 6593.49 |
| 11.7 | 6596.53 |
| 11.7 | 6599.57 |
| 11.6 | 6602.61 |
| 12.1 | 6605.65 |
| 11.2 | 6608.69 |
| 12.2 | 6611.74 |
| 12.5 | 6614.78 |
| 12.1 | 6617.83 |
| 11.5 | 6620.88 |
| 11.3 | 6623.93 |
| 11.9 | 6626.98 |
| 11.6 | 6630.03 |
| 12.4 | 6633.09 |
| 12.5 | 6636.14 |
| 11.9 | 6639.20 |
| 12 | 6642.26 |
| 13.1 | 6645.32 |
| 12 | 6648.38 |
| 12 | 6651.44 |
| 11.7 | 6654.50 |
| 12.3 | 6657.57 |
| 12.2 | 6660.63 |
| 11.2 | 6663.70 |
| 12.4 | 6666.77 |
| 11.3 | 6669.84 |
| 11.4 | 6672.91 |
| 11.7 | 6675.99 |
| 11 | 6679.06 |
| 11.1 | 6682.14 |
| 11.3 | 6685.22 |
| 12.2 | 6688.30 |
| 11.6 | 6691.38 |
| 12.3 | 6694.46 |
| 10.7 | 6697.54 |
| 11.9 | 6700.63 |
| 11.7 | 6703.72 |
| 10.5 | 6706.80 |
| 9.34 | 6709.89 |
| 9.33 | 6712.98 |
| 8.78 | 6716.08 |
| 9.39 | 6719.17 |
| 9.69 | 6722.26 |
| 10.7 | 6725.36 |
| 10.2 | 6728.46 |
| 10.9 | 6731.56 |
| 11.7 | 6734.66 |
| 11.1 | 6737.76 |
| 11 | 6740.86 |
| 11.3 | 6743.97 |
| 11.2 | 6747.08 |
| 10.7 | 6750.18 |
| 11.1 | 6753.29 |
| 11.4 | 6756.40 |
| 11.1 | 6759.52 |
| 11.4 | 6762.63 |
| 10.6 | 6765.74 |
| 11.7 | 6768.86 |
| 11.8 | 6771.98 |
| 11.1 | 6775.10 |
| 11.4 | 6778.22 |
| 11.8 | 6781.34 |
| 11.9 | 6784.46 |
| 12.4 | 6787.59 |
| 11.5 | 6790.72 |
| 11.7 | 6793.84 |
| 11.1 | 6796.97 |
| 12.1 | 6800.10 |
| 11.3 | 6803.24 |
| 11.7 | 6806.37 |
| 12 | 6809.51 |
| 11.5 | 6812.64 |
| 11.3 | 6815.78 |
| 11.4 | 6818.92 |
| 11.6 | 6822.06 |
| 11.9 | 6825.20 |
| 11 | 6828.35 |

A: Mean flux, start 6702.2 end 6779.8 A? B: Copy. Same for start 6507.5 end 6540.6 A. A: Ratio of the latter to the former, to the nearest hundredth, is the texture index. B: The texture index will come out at 1.10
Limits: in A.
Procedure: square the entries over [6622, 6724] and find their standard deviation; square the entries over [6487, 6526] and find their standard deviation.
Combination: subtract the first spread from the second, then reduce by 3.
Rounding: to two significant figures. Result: -14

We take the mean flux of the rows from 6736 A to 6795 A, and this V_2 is 11.4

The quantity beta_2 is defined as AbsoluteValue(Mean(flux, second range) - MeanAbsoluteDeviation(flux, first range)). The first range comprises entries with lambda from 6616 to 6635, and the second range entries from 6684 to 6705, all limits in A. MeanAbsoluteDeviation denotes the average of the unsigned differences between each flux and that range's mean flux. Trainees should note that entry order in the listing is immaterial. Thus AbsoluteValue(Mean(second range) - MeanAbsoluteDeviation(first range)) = 11.3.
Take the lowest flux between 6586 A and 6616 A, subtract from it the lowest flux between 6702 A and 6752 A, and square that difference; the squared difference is 4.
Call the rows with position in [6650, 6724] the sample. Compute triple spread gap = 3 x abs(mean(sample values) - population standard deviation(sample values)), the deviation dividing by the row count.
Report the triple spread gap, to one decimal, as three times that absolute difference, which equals 30.2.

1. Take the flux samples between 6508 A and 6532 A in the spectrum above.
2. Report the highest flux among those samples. 12.8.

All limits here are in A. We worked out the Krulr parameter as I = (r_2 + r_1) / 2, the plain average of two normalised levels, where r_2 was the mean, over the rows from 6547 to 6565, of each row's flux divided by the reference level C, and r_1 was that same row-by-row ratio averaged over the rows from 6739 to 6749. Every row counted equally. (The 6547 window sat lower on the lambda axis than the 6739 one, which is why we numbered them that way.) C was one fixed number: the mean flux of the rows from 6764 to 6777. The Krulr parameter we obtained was 1.02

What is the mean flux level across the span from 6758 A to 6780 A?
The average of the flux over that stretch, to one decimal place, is 11.3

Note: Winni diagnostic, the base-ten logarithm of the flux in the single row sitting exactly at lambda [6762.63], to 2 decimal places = 1.06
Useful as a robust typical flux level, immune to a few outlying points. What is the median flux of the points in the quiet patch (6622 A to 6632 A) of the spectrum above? 11.60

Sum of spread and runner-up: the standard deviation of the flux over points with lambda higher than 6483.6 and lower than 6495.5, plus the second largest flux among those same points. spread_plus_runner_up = 11.5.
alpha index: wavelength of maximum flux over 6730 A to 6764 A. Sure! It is 6734.66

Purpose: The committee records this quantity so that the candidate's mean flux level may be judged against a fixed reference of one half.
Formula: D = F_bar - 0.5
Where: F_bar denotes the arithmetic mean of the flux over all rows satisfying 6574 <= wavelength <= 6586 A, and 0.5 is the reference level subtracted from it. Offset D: 10.8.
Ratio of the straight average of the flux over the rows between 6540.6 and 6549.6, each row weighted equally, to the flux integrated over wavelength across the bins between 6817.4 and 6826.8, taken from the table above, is 0.110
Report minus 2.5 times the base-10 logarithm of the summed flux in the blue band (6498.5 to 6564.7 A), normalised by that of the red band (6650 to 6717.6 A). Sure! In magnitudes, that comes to -0.05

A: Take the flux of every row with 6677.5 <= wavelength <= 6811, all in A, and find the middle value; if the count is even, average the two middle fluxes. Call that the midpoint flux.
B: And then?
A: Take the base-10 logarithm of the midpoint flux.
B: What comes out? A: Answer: 1.05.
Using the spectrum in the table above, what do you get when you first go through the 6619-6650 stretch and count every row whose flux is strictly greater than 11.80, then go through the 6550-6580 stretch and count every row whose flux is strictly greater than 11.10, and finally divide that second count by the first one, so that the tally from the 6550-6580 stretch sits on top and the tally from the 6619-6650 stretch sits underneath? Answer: 1.3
